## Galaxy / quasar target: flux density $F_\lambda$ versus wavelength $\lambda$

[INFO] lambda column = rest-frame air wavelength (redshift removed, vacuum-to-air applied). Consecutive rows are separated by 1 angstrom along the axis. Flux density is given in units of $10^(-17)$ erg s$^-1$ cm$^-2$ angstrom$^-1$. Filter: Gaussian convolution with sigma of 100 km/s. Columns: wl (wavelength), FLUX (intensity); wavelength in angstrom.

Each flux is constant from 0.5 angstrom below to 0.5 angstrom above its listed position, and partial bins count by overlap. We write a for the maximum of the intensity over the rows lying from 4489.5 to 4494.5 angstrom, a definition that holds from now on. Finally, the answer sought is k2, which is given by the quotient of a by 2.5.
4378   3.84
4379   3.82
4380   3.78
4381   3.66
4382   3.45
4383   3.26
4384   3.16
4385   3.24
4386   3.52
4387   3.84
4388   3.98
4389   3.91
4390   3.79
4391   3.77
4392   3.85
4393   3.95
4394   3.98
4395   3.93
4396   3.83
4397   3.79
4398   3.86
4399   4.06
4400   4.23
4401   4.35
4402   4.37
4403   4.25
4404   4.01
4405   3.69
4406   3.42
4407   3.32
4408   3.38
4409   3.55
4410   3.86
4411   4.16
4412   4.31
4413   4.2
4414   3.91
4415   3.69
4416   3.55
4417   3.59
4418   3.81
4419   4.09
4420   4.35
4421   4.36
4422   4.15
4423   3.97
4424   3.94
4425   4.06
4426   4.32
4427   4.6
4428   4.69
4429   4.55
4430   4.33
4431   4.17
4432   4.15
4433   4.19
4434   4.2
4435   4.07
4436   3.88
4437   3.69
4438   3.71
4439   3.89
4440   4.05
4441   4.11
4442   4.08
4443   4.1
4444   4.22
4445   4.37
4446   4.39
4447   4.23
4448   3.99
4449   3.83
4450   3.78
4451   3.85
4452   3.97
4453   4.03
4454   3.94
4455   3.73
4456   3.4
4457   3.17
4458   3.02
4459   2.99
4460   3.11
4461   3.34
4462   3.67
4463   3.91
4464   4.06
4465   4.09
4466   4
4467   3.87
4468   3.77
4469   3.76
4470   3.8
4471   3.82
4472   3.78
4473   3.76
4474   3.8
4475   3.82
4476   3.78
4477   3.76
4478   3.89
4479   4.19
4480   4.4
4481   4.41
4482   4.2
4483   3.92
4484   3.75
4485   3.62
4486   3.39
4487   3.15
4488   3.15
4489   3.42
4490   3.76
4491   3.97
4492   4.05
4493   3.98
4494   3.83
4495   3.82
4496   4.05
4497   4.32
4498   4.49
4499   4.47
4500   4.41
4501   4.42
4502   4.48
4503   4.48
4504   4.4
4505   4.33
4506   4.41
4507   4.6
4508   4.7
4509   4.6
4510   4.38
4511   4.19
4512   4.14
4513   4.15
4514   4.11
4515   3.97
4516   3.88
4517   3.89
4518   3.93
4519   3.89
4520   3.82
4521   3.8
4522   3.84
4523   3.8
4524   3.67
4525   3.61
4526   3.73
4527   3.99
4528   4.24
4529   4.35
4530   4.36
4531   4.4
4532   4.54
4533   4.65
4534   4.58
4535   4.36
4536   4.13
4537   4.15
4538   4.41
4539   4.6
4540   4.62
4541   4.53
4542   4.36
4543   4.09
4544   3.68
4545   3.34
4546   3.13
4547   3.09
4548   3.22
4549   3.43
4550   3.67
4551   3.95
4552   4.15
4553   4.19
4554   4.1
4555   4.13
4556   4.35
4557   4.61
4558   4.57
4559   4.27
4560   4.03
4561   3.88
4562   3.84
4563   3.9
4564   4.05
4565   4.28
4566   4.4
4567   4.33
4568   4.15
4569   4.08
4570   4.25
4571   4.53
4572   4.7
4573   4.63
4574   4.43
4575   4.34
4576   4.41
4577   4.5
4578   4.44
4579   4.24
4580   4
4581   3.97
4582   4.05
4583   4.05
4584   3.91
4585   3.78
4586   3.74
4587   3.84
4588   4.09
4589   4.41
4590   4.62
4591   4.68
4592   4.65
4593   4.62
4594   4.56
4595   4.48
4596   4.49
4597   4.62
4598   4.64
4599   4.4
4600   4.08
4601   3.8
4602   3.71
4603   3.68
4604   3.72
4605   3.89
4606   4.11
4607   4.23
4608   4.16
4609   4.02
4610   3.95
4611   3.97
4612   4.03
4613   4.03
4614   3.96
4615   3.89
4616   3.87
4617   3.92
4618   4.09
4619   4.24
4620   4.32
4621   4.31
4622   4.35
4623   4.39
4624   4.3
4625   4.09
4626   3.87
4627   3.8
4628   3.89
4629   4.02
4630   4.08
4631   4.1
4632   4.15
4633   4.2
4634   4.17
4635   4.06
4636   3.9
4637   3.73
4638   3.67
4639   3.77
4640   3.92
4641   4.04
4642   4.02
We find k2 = 1.62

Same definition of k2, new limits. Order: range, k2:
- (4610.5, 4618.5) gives 1.64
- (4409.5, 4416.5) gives 1.72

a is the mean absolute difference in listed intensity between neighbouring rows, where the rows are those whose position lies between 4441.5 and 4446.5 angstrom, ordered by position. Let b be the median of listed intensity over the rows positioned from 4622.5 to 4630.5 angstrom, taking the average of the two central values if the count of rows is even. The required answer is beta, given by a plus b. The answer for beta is 4.13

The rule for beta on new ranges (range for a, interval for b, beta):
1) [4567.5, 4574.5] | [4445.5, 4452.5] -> 4.13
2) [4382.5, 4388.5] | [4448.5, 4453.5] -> 4.03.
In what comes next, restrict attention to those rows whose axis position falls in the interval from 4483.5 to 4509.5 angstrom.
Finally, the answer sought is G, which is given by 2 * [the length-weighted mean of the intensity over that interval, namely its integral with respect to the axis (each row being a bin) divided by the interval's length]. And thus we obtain 8.16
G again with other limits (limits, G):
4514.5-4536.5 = 8.13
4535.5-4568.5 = 8.10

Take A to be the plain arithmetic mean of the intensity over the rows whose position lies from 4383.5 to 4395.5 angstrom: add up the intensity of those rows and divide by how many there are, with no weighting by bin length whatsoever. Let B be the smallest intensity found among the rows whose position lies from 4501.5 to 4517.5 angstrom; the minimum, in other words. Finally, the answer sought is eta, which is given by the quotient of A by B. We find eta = 0.96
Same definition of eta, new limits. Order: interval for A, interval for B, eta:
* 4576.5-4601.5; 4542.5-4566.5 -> 1.38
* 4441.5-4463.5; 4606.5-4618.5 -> 0.98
